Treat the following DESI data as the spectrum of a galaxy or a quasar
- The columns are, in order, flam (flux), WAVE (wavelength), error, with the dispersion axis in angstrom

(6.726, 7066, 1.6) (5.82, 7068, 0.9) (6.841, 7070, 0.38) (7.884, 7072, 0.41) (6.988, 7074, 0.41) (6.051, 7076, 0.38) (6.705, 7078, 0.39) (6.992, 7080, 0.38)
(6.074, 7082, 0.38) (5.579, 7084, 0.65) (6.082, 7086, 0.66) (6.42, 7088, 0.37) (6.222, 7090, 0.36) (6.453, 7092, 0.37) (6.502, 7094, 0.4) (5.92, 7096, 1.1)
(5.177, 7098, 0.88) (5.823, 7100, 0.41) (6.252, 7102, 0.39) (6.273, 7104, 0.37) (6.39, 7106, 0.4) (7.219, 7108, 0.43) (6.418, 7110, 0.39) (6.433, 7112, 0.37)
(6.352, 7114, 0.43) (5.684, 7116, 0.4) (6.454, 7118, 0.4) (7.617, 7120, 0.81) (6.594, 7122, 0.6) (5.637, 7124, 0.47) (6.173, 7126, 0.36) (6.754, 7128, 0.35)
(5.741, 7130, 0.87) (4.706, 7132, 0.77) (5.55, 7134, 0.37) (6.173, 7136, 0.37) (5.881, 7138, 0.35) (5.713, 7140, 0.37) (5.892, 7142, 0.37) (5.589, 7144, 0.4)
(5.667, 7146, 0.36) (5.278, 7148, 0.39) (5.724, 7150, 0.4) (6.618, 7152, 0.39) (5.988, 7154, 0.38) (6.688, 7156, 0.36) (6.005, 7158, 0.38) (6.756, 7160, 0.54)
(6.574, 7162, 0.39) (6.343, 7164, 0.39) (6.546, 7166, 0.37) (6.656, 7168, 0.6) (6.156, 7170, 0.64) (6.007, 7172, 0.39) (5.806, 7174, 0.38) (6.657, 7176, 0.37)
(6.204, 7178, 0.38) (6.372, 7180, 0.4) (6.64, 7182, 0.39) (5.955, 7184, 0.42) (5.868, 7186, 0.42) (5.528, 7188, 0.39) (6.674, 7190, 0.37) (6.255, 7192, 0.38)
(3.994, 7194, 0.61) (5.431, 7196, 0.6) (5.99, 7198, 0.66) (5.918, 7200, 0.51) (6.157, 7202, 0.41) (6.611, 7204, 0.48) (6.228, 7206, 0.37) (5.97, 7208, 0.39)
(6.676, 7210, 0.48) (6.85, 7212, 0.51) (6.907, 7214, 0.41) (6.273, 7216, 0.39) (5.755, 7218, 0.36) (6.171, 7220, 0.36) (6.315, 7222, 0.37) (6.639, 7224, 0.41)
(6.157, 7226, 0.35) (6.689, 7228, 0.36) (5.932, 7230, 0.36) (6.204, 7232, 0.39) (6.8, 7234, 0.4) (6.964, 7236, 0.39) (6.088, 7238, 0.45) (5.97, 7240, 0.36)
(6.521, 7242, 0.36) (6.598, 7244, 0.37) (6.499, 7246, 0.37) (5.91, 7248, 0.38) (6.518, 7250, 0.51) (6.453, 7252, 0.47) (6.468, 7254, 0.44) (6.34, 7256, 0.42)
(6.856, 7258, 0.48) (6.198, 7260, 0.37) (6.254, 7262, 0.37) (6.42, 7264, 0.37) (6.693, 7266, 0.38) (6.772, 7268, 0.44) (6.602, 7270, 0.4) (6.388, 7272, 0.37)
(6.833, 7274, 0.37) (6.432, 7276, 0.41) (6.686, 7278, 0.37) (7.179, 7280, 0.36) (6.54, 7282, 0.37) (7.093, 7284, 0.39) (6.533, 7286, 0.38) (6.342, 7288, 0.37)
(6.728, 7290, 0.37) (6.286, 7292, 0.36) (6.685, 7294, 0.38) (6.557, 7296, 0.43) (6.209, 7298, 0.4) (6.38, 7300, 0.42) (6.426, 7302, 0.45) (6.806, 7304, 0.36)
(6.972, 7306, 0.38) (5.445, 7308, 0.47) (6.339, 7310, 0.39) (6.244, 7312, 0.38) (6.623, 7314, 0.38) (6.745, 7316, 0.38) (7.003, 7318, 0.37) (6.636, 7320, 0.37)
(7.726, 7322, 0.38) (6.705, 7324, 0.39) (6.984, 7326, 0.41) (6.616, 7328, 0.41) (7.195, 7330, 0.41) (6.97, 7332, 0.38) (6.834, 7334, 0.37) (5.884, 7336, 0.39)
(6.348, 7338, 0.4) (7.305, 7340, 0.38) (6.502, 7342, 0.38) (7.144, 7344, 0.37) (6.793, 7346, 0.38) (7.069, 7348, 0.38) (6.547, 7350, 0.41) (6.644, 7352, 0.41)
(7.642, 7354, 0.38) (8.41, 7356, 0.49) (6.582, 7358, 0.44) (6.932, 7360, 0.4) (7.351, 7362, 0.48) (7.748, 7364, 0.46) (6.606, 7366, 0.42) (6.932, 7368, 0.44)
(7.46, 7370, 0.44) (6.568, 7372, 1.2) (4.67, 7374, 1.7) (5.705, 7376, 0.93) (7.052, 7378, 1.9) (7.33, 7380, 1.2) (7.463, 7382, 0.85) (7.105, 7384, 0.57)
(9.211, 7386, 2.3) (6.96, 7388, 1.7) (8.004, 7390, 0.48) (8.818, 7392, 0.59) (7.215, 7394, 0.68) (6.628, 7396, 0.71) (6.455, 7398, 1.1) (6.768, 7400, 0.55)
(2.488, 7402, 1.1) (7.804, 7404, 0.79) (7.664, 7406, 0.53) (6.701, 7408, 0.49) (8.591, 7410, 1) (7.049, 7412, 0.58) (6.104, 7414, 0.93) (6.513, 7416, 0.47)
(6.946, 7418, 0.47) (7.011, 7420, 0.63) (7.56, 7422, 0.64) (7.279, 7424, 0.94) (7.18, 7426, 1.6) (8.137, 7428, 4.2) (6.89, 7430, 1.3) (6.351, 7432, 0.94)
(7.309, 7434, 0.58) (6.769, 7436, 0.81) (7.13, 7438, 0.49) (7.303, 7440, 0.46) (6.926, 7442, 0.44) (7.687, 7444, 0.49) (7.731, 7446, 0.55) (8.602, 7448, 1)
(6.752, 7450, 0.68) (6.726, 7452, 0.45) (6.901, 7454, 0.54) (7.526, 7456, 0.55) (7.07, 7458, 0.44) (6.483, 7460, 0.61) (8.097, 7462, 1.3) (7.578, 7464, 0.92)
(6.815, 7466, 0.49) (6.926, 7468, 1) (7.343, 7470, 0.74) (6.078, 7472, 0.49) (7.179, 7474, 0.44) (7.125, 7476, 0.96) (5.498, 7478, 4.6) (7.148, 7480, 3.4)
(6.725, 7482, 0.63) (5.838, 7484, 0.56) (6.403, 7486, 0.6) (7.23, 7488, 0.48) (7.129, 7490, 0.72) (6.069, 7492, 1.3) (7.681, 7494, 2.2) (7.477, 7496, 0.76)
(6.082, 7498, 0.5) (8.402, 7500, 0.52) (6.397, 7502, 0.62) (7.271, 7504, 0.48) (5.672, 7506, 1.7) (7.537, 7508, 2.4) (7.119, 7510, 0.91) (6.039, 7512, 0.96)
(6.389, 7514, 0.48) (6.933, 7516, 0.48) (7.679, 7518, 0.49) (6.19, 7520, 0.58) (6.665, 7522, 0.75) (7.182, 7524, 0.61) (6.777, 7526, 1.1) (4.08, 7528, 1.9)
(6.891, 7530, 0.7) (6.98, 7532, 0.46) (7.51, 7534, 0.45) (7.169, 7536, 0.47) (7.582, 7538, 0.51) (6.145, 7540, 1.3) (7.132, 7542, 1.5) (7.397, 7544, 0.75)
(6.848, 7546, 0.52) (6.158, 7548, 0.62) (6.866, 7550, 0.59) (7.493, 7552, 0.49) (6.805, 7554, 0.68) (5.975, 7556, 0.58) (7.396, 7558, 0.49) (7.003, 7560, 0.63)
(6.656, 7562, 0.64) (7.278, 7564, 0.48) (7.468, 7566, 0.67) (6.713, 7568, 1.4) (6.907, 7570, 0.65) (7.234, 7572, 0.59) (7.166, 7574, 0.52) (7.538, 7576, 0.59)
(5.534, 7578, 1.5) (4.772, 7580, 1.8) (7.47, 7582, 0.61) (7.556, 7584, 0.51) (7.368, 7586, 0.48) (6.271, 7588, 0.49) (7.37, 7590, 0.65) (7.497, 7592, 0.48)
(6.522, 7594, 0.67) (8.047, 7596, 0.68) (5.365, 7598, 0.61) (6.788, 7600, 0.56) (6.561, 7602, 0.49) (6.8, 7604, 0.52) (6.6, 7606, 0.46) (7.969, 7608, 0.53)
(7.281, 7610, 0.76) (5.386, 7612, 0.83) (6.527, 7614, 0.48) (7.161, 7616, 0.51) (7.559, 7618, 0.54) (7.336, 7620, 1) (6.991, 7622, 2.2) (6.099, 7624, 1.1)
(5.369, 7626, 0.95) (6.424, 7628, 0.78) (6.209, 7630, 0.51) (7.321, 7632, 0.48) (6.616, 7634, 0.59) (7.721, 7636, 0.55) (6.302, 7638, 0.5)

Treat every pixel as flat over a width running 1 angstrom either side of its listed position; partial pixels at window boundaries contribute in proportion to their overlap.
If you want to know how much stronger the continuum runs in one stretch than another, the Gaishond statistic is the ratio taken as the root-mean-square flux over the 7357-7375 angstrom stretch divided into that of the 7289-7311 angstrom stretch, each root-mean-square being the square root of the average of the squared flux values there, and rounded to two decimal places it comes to 0.95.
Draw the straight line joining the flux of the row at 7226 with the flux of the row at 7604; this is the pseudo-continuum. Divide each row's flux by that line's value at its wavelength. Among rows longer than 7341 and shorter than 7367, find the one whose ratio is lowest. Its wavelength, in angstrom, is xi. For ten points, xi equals 7342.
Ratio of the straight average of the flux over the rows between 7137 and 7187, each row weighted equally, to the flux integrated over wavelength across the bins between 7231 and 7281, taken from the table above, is 0.0189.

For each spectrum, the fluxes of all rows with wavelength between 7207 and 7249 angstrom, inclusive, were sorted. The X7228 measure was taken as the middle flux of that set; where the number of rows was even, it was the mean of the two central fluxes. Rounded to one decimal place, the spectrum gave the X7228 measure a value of 6.3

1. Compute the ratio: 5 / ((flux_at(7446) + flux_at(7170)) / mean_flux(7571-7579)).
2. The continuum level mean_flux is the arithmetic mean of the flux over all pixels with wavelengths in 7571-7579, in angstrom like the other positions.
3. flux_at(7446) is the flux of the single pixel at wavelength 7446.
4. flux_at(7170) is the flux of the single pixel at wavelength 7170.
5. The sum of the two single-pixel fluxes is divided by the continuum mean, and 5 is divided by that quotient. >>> 2.47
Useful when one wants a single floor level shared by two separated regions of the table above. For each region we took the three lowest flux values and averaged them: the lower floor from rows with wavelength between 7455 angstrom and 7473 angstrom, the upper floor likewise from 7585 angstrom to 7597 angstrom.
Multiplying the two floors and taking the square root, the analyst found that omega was 6.6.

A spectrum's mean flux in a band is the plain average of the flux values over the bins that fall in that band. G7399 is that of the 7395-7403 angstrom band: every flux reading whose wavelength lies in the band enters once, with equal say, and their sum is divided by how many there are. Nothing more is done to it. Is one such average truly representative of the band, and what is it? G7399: 5.6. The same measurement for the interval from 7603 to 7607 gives 6.7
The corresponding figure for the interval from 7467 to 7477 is 6.9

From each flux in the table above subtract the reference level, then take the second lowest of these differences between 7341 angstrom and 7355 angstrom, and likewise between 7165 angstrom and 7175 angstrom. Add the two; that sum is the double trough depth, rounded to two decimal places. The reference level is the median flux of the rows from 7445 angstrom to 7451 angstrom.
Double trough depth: -2.91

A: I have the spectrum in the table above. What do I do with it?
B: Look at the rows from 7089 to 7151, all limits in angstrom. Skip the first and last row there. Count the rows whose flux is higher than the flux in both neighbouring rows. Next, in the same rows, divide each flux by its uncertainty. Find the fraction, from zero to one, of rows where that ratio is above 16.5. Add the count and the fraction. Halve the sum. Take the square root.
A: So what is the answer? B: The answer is 2.04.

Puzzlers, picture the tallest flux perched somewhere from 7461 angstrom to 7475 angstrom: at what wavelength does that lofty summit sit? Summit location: 7462 angstrom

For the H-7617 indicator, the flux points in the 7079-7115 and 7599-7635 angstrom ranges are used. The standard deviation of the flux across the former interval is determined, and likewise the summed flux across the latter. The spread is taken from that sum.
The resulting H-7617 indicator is 121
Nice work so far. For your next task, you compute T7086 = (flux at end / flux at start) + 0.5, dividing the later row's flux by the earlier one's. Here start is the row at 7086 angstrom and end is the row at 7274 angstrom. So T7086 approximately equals 1.62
